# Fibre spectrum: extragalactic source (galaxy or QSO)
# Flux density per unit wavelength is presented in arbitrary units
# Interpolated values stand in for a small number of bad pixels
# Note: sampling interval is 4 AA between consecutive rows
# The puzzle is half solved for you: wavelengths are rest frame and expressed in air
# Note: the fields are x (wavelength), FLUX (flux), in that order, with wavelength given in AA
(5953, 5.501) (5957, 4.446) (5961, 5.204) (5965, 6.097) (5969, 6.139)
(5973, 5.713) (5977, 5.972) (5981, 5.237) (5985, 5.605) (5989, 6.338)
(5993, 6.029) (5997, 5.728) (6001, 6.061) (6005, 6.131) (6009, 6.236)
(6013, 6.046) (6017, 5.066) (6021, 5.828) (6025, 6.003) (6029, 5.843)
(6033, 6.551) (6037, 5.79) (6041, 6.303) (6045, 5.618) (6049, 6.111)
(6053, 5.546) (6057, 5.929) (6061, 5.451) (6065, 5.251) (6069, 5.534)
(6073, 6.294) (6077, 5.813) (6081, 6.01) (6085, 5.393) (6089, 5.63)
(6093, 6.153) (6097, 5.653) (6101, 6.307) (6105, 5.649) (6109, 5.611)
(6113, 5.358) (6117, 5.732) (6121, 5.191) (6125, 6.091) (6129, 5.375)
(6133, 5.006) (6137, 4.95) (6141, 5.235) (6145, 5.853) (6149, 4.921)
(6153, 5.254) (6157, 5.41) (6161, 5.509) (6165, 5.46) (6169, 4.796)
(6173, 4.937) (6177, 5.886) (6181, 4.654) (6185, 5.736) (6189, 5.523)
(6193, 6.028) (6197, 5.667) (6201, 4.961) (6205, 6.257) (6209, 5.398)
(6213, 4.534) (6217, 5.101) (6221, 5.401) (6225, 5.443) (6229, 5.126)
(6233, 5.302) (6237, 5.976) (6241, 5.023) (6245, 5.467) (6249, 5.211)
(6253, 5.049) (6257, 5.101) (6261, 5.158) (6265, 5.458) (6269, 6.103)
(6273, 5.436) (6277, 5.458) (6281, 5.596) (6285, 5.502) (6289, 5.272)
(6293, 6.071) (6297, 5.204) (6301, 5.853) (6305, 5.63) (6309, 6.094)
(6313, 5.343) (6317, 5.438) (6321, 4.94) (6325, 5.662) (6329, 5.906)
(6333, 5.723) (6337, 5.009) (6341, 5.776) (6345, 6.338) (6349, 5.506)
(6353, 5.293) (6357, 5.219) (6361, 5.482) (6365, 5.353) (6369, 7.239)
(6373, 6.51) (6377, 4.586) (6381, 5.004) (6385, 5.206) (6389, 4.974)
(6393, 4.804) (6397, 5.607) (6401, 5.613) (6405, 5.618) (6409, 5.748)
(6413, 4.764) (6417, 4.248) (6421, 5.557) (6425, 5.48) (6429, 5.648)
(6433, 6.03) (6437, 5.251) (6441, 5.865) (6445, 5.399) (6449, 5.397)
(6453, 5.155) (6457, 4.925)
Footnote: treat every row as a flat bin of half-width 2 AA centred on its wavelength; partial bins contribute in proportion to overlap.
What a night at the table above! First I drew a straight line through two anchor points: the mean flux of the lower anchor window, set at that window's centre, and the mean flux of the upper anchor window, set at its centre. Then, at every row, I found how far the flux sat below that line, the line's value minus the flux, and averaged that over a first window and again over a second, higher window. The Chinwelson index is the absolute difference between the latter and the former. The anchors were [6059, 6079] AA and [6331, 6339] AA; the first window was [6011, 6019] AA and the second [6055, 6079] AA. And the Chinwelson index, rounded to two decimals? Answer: 0.22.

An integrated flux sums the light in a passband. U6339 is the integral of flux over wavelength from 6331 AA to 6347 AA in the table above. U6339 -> 91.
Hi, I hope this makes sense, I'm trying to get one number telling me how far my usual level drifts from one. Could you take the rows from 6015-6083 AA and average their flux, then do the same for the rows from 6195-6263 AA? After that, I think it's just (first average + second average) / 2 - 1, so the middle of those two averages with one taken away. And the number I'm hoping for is 4.56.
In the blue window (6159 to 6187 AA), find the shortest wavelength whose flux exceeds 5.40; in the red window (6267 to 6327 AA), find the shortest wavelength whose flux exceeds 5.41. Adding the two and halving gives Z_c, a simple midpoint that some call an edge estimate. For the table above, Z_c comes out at 6215 AA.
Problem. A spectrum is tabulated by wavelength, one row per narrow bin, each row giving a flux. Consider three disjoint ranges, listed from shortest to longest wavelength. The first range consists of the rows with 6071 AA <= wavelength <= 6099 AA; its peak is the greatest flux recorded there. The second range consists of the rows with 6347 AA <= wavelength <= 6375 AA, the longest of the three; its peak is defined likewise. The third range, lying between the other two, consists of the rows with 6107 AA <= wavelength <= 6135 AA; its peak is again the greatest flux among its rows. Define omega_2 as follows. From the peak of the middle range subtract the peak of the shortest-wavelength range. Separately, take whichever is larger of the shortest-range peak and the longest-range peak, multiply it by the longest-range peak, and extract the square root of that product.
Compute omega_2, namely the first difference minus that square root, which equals -7.44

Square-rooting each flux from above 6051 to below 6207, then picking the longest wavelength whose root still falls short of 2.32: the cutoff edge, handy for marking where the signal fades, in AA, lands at 6201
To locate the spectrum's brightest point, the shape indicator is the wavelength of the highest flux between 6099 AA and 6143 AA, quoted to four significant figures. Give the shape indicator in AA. 6101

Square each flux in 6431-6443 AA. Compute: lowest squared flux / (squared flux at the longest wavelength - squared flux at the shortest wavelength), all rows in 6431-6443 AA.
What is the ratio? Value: -14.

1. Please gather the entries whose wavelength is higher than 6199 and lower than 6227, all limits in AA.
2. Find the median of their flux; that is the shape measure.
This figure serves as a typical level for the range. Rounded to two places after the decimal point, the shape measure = 5.40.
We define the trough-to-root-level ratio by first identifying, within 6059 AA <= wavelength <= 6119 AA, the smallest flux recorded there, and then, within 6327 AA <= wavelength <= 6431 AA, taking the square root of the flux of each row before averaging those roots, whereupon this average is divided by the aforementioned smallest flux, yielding 0.445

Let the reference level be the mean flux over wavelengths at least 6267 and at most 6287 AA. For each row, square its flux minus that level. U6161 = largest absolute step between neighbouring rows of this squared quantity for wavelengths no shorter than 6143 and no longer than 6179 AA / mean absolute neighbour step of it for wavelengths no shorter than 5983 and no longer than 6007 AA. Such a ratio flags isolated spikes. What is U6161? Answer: 2.6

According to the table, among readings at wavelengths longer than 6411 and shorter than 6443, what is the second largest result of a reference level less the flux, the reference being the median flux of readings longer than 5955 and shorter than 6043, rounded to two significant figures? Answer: 1.2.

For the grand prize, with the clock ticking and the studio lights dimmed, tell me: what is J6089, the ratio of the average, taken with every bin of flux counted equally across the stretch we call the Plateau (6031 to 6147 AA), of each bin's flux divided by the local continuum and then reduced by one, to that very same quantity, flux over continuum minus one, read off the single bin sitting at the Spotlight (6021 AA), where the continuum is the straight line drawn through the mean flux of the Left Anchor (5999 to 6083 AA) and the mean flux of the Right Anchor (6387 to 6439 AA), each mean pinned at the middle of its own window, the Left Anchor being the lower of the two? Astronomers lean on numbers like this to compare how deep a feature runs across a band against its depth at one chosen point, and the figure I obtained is 1.4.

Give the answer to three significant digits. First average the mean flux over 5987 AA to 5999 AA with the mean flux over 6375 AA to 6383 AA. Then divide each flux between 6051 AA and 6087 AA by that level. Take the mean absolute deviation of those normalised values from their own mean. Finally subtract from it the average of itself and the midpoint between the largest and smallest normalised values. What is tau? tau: -0.507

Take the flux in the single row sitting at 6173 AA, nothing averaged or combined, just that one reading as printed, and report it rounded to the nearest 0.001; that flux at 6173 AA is 4.937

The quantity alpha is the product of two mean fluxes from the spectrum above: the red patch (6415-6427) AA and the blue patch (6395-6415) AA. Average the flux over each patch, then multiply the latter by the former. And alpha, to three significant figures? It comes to 27.9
